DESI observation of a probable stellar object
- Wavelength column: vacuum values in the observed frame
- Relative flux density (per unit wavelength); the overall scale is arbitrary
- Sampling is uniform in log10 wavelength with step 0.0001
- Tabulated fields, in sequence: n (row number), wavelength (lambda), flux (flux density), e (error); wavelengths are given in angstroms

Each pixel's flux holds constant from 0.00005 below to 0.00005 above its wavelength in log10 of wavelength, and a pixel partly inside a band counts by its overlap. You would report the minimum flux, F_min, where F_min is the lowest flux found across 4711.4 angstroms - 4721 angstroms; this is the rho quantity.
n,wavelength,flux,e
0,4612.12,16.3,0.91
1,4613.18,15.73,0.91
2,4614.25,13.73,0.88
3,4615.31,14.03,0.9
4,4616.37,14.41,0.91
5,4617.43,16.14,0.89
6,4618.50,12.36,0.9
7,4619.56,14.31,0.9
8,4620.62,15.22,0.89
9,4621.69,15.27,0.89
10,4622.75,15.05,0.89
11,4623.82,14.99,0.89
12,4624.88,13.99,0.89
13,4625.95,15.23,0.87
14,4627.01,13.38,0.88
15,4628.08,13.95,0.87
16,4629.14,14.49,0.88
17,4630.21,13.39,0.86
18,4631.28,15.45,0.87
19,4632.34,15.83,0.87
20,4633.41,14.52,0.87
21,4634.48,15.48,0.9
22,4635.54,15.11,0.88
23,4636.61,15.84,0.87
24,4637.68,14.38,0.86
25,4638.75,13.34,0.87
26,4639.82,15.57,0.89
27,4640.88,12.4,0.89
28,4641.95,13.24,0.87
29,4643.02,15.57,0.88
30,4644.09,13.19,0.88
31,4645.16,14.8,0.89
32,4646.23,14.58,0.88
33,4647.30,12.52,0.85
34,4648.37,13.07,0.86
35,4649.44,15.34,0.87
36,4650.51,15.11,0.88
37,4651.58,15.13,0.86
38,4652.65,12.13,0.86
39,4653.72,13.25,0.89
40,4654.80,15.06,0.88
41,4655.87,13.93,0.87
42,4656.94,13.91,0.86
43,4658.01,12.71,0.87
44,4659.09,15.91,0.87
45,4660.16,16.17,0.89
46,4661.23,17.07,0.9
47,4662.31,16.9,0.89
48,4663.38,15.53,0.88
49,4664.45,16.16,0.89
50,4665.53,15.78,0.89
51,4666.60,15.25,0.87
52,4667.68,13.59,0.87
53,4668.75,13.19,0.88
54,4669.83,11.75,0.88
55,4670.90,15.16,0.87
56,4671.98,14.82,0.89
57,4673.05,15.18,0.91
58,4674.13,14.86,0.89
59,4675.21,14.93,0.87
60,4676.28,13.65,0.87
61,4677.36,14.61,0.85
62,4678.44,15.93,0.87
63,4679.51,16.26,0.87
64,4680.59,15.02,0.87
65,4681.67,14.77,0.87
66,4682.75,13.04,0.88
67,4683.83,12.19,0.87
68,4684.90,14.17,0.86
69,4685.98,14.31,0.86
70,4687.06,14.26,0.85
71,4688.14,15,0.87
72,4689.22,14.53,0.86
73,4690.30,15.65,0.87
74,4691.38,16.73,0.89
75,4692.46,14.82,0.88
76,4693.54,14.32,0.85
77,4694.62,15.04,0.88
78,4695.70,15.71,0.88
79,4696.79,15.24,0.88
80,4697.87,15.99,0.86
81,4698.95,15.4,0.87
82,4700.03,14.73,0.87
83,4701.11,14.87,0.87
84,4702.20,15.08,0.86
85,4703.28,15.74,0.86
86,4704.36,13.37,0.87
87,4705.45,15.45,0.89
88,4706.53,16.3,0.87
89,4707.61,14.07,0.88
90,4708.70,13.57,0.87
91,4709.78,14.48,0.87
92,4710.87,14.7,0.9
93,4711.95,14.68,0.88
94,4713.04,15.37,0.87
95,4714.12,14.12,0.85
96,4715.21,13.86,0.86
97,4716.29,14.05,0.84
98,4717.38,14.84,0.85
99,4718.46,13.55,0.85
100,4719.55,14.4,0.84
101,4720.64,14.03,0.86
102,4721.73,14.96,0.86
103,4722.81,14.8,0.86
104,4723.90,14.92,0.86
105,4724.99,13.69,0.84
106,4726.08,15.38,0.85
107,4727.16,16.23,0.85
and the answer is 13.55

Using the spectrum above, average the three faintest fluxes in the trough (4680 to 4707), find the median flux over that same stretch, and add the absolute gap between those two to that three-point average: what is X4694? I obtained 15.0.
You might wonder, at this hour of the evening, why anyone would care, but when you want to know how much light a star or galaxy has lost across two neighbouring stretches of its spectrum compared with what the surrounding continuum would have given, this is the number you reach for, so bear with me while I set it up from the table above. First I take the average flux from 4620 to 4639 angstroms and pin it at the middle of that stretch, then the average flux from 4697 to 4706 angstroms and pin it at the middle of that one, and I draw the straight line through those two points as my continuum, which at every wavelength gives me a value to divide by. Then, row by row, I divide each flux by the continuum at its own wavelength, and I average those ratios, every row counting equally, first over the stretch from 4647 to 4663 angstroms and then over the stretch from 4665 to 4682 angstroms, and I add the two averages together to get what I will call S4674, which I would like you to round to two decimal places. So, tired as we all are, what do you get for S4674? 1.96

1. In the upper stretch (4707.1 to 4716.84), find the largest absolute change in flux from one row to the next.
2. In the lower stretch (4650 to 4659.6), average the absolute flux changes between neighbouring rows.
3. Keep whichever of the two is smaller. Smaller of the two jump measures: 1.25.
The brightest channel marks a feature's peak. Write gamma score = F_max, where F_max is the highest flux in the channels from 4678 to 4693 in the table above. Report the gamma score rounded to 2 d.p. 16.73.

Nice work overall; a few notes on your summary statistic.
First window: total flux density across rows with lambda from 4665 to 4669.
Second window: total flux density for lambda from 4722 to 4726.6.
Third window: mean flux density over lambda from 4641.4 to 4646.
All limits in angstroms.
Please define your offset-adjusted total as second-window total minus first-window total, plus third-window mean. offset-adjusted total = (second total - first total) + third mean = 15.2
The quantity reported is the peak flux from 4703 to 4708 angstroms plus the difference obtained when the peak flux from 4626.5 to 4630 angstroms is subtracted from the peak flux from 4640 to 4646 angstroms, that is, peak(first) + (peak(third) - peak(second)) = 17.4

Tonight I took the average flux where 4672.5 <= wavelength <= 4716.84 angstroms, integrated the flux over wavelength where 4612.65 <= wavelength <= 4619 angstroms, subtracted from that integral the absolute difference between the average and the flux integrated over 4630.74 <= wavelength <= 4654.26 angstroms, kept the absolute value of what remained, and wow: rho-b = 231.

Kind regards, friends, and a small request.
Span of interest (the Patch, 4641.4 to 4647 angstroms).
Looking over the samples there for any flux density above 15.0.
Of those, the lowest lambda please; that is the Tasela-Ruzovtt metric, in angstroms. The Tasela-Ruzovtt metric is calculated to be 4643.02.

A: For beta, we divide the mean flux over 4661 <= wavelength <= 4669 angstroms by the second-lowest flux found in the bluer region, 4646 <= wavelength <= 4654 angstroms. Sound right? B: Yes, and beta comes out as 1.23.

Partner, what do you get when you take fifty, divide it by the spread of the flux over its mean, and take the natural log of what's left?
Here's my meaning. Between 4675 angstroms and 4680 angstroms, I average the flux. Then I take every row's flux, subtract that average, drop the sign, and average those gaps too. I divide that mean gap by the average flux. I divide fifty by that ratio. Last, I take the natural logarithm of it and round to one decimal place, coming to 6.8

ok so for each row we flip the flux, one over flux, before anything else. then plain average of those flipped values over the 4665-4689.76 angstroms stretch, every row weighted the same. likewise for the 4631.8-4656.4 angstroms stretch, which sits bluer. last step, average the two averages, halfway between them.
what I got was 0.0700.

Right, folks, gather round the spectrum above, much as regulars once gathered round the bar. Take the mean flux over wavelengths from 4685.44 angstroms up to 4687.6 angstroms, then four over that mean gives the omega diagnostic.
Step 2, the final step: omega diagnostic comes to 0.280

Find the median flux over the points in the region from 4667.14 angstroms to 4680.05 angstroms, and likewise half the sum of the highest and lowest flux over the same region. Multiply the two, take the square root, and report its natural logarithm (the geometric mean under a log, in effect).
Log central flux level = 2.67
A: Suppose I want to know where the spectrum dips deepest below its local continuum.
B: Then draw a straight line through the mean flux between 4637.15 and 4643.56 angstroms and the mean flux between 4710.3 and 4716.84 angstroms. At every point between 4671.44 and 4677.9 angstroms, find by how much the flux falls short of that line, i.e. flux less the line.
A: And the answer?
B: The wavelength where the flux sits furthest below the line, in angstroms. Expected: 4676.28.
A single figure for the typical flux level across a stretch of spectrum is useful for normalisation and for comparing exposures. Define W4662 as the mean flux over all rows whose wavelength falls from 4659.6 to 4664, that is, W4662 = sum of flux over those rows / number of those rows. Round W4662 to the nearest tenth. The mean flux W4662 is 16.4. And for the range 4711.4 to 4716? 14.5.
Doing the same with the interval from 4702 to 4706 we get 14.9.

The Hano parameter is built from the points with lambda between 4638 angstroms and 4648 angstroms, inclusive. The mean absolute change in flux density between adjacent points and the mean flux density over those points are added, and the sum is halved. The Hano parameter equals 7.88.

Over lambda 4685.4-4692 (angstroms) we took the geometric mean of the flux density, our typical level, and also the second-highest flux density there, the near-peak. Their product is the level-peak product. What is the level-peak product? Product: 236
